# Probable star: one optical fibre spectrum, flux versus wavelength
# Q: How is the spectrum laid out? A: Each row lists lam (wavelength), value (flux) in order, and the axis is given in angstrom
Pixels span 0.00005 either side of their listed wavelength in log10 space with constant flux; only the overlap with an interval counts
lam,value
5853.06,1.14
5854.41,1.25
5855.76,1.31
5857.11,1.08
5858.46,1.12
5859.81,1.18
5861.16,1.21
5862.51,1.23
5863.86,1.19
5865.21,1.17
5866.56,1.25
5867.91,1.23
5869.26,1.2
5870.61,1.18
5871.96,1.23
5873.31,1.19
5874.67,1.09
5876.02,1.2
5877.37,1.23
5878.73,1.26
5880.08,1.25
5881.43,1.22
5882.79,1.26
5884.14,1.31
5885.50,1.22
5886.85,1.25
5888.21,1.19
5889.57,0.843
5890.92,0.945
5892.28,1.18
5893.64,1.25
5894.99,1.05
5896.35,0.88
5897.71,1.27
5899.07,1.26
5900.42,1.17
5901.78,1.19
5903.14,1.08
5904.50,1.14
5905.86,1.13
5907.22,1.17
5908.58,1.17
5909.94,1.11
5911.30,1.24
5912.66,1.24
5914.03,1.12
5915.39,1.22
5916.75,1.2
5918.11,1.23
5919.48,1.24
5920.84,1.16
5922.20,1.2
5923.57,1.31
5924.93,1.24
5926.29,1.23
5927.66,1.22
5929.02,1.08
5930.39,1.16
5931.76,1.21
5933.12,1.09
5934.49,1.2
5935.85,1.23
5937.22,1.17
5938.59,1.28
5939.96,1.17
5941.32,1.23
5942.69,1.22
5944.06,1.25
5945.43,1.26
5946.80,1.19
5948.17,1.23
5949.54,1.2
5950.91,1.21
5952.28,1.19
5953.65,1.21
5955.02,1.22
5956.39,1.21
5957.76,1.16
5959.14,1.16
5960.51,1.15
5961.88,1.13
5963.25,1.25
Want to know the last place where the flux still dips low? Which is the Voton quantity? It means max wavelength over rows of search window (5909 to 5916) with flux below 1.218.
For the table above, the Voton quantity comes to 5914.03 angstrom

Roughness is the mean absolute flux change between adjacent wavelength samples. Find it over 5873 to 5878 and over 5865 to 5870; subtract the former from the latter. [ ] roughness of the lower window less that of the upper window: -0.04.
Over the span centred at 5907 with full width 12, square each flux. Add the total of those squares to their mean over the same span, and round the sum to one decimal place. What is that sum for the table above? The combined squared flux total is 13.6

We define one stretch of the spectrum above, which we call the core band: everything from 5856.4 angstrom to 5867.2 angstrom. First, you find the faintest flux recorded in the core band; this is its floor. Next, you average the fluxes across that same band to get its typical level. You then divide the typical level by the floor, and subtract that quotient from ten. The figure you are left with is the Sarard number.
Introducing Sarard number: 8.909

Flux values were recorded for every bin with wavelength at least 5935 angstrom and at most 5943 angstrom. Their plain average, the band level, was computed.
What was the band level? 1.22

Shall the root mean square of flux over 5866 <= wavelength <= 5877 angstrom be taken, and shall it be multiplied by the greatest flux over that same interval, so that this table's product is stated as 1.50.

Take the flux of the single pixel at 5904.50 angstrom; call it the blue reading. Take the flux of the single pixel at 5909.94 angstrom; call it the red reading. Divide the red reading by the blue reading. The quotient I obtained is 0.974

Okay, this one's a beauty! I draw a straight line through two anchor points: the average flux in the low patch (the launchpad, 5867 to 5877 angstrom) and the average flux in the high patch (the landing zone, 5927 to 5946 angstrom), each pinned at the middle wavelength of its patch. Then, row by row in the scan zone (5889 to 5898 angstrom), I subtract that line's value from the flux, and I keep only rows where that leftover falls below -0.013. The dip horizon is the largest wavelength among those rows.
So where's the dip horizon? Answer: 5896.35 angstrom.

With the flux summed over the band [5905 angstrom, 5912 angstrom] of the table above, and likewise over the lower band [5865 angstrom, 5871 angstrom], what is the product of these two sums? 35.1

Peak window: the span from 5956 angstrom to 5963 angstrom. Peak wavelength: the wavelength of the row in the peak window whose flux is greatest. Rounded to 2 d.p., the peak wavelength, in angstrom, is 5956.39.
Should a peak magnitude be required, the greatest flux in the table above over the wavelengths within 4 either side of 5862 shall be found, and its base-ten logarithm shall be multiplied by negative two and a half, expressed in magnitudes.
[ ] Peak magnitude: -0.225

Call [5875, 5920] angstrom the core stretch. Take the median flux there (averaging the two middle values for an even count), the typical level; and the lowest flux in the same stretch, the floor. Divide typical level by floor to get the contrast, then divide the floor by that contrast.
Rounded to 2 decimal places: 0.59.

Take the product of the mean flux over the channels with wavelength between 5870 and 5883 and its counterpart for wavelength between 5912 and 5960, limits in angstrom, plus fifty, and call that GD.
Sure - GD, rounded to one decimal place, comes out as 51.5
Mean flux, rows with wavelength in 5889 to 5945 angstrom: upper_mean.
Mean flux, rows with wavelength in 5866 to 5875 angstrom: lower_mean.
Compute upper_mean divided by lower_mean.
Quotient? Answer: 0.98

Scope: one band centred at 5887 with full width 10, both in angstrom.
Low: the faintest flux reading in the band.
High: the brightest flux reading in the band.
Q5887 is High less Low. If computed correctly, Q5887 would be 0.47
